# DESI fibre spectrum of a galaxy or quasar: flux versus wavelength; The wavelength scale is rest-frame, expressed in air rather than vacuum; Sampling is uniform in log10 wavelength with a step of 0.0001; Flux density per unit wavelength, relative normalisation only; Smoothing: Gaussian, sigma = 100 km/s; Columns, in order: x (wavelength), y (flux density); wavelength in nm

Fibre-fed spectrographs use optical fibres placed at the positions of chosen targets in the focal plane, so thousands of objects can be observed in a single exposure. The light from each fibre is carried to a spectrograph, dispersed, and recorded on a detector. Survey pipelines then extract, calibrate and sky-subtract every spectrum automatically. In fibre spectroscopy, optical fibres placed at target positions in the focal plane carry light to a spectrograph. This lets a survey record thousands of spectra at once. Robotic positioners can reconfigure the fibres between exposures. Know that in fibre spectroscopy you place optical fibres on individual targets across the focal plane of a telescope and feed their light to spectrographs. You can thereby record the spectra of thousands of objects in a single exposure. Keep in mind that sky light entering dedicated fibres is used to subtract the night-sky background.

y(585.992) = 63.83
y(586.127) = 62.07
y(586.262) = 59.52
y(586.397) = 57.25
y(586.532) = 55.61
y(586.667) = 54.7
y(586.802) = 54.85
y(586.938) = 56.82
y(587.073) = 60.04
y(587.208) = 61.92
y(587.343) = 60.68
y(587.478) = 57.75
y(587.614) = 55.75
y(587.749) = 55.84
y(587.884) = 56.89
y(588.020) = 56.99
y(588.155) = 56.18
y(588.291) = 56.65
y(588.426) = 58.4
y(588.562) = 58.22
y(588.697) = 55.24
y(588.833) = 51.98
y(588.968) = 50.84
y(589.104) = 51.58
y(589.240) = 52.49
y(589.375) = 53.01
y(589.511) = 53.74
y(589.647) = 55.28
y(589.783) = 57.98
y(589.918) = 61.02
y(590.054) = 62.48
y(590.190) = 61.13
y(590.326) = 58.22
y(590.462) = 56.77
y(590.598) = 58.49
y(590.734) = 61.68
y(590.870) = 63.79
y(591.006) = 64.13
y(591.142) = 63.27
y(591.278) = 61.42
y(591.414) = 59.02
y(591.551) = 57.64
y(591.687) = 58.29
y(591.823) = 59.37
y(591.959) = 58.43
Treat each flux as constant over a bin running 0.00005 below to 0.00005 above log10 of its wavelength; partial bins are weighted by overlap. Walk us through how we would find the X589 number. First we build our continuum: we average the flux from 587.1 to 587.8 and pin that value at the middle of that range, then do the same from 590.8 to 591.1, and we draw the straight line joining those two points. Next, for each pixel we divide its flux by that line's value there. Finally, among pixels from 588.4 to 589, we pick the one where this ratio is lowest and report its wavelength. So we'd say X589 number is 588.968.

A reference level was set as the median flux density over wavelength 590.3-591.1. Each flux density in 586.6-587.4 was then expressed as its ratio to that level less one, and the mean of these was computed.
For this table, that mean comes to -0.032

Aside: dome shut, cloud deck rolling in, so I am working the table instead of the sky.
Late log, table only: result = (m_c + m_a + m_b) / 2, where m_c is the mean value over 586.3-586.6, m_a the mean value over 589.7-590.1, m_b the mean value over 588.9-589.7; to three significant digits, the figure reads 84.9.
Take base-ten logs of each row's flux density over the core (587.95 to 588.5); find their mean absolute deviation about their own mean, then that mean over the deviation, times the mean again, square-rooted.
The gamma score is 25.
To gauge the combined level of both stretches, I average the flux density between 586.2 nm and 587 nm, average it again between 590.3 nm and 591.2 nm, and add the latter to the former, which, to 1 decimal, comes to 117.4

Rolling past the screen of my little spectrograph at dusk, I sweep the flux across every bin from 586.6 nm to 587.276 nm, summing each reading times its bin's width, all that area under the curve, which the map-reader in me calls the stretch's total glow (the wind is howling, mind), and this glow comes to 39.0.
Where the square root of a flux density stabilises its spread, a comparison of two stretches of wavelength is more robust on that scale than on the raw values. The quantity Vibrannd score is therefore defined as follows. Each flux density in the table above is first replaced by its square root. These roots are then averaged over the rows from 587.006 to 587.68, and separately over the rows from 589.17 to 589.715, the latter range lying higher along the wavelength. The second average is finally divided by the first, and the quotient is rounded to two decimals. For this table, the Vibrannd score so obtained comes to 0.95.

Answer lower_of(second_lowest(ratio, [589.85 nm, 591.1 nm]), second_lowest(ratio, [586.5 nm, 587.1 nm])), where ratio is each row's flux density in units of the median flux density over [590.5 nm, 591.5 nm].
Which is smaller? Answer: 0.889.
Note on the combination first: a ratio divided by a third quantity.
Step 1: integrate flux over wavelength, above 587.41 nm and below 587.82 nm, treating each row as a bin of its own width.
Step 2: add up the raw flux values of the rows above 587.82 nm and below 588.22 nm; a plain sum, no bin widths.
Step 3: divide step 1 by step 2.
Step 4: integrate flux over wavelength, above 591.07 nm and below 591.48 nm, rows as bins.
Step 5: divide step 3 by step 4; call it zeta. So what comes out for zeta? 0.0054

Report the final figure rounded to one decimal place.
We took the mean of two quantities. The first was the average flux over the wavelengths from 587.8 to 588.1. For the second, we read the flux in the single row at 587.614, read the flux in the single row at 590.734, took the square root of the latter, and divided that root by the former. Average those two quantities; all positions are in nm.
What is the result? 28.5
